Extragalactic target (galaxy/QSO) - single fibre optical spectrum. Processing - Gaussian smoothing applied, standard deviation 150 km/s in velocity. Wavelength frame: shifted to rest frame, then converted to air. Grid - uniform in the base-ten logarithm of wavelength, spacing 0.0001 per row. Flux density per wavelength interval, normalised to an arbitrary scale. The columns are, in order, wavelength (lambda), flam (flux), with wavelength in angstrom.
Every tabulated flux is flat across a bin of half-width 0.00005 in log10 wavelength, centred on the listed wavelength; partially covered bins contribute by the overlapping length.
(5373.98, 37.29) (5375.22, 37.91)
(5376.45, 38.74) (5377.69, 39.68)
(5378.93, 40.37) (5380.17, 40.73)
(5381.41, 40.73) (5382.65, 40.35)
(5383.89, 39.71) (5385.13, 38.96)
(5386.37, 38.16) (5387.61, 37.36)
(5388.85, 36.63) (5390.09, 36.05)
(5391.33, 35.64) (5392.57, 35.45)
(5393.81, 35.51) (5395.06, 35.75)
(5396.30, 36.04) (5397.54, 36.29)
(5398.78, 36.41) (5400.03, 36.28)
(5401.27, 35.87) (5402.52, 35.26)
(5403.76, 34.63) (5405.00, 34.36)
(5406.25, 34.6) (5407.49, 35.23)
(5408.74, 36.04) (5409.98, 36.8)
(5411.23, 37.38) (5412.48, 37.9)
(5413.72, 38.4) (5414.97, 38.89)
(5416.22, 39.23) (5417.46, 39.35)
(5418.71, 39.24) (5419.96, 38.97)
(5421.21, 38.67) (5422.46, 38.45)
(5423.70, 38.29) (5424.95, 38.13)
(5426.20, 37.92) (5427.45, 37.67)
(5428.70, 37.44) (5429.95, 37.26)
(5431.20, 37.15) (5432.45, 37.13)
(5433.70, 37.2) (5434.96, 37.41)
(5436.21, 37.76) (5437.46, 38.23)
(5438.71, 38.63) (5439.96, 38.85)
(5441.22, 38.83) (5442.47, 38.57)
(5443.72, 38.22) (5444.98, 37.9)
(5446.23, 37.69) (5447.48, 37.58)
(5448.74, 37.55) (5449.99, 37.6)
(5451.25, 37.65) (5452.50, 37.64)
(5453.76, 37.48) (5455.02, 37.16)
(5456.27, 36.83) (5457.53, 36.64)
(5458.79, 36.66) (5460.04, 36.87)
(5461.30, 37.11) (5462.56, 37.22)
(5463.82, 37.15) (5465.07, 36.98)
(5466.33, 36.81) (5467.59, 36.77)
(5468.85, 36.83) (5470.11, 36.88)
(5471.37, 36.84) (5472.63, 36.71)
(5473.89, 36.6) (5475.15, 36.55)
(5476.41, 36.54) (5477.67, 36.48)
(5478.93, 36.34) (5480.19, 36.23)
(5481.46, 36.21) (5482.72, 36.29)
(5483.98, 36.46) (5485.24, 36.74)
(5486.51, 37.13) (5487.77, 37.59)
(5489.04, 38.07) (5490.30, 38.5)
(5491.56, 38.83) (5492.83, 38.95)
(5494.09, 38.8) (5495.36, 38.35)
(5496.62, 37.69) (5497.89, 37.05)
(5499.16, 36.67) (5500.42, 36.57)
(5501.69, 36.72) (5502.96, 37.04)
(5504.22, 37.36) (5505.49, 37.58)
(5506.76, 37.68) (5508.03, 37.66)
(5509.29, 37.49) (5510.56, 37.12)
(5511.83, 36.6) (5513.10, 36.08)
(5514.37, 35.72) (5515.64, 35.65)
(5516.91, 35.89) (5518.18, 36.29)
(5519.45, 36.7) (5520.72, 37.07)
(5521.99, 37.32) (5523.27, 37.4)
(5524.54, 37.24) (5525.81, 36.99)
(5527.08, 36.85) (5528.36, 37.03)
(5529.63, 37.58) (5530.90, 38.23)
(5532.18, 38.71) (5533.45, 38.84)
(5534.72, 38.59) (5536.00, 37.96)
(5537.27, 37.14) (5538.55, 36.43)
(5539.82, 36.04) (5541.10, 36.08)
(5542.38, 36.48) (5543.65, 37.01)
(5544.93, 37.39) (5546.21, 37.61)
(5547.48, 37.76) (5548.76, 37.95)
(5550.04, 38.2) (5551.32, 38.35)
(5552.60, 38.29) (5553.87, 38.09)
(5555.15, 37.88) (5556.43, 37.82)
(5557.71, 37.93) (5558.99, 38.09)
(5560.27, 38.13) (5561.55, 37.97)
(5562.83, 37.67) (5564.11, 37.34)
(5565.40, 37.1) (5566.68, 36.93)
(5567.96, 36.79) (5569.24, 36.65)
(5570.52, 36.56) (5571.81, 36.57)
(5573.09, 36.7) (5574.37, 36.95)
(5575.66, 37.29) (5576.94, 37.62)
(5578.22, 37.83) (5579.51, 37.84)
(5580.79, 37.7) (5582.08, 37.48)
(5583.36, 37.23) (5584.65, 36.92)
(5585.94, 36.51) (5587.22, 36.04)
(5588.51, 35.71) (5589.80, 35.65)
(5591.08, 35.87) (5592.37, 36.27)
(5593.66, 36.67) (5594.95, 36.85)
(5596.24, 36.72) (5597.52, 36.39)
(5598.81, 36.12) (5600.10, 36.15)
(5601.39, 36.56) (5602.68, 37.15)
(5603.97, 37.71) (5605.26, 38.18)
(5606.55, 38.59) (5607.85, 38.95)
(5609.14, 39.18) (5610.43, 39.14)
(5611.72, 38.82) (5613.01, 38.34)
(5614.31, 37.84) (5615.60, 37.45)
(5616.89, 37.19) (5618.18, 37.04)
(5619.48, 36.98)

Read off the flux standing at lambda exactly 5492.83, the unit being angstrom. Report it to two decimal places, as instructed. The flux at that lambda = 38.95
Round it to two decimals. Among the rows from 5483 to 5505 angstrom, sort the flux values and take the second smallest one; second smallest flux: 36.57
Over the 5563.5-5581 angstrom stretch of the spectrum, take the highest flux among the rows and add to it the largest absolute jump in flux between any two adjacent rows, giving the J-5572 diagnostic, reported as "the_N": 38.2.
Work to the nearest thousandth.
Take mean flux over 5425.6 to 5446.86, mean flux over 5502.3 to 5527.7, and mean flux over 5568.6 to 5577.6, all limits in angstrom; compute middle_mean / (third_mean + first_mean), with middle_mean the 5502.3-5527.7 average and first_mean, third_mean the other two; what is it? 0.493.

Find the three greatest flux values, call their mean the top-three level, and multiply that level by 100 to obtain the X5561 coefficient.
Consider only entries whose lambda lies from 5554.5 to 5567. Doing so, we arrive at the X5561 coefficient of 3806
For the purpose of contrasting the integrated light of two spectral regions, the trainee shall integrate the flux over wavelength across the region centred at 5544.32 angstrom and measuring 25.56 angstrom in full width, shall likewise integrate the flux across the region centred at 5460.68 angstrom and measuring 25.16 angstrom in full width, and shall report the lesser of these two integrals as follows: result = 932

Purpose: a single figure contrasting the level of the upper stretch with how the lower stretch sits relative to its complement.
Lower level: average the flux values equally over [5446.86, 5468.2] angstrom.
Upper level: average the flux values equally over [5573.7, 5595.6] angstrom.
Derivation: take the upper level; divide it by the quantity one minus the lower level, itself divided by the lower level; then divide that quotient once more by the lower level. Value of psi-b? -1.02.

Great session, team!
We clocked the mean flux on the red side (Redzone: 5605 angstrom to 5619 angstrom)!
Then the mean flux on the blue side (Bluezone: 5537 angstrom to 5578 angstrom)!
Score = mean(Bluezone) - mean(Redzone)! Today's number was -0.9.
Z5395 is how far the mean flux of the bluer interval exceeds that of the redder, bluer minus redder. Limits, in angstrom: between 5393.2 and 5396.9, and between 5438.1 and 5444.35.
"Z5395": -2.9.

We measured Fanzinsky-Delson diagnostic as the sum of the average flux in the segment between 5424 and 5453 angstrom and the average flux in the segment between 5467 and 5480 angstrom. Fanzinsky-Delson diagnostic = 74.48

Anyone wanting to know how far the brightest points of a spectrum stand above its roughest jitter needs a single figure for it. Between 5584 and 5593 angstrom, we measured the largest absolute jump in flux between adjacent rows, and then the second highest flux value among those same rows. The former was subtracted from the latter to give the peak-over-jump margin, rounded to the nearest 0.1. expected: 36.0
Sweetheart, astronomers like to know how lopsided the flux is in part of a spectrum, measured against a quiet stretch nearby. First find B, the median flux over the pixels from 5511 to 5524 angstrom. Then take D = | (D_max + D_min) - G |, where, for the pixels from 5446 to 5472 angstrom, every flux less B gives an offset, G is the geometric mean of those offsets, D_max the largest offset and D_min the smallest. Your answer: 0.8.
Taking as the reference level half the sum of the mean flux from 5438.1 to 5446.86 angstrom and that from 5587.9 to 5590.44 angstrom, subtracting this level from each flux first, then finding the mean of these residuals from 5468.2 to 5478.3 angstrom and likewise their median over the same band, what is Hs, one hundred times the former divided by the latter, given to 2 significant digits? 94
